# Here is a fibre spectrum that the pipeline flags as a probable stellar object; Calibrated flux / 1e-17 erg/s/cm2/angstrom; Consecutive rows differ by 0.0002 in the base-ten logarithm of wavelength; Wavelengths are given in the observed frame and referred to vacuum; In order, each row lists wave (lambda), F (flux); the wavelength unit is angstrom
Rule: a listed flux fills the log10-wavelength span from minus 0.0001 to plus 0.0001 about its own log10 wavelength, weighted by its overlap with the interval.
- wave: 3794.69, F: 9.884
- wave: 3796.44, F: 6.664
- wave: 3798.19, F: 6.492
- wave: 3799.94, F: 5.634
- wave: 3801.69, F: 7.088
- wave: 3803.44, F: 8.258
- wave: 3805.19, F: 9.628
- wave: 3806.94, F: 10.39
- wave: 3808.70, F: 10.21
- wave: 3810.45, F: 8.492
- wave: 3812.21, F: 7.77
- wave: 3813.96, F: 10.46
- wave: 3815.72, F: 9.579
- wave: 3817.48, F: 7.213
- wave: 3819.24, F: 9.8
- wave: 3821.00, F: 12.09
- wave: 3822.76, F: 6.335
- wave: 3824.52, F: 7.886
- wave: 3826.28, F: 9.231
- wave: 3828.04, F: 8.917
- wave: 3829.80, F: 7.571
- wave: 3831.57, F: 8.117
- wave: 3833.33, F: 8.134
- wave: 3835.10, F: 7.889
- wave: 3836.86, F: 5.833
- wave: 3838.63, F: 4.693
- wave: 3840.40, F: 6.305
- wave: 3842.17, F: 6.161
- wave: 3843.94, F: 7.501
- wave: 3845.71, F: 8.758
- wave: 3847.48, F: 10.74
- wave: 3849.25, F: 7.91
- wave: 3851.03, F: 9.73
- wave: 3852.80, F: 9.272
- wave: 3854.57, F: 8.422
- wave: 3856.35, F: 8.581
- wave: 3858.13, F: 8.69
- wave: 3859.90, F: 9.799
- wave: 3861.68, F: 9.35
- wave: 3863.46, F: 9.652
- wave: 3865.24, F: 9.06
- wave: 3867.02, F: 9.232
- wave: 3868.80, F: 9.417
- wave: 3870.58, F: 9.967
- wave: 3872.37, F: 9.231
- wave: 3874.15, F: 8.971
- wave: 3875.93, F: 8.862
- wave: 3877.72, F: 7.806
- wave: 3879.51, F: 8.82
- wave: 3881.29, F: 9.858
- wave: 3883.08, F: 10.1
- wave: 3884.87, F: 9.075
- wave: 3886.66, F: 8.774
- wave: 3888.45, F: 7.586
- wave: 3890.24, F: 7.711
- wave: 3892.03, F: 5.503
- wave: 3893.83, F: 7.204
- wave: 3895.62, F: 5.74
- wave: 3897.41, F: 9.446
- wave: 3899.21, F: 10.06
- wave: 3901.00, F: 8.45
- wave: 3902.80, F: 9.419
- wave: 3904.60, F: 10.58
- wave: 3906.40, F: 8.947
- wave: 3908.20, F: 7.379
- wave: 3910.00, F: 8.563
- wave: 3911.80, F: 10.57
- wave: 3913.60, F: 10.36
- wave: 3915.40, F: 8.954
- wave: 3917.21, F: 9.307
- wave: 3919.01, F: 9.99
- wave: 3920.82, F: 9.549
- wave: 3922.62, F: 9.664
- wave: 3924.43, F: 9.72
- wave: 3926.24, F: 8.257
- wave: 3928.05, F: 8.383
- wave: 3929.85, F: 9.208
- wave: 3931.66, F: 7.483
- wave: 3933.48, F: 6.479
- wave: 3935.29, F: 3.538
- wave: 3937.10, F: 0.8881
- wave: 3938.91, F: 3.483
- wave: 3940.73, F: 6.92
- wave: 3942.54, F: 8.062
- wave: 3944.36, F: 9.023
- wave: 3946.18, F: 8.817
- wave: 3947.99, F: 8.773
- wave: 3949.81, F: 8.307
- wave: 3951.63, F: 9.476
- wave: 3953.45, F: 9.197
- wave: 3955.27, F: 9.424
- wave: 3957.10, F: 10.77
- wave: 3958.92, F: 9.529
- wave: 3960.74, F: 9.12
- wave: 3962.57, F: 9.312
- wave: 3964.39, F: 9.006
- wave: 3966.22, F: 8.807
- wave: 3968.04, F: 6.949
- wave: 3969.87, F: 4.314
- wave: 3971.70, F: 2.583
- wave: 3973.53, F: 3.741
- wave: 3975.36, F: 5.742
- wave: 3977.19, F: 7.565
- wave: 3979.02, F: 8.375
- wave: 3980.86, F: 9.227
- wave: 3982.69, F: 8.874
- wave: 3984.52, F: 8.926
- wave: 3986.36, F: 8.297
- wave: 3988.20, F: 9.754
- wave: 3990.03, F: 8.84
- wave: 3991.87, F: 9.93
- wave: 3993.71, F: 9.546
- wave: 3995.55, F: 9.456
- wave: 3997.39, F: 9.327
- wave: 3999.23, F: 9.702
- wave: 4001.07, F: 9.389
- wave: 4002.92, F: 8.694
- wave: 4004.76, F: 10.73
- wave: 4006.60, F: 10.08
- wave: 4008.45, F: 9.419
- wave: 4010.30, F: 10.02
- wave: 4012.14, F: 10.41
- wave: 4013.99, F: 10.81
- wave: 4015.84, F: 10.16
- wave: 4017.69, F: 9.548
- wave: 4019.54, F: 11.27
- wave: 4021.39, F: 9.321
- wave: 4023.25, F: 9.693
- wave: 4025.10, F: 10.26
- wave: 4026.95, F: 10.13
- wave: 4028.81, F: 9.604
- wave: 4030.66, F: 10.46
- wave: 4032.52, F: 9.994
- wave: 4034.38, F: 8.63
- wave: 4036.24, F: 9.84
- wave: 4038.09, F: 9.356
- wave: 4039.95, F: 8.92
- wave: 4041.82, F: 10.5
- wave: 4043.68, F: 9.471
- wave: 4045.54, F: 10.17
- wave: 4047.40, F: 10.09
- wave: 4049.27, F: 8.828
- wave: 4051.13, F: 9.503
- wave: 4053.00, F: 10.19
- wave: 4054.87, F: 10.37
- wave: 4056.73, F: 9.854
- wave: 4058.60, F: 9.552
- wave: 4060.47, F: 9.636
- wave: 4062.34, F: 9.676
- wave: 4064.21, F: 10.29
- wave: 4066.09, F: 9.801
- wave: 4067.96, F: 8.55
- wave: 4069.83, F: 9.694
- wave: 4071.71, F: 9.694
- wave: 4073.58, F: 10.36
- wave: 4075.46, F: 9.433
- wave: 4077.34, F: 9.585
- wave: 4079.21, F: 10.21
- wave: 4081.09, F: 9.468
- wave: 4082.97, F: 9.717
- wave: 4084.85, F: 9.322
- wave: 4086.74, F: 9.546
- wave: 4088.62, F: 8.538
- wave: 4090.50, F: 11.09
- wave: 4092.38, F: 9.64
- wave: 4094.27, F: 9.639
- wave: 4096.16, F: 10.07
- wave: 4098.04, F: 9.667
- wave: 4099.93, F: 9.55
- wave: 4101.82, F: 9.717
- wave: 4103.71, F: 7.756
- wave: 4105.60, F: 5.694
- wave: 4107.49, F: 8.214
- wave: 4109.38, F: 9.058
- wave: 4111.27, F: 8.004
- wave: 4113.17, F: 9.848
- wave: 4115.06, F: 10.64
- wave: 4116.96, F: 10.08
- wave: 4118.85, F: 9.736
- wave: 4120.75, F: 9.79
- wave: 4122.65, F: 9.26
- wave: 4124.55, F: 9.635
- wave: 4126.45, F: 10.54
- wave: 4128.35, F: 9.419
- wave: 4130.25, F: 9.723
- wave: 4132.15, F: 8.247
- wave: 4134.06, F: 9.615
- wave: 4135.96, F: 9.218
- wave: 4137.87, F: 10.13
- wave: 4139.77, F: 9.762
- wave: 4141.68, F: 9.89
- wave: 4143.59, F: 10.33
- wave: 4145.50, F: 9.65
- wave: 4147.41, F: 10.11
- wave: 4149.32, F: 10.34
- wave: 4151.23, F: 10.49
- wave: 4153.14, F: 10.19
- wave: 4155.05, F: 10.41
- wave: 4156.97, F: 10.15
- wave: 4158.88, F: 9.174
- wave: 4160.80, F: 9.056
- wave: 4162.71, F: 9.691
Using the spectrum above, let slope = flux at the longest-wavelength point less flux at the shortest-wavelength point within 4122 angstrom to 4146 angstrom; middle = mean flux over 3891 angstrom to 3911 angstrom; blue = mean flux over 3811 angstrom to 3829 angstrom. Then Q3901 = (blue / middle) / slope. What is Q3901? 2.8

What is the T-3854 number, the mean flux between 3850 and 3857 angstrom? 9.0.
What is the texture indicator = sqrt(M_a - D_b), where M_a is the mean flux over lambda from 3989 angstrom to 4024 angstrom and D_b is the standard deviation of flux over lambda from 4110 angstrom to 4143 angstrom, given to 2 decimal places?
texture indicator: 3.02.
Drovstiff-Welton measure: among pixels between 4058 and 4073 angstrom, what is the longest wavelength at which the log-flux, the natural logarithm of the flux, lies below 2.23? 4067.96 angstrom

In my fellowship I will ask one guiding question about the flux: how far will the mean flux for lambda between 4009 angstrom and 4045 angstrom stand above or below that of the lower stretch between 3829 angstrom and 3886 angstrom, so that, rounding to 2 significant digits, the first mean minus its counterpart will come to 1.4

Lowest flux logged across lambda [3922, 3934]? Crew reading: 6.479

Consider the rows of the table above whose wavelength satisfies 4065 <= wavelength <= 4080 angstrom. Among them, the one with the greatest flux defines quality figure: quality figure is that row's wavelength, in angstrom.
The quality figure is 4073.58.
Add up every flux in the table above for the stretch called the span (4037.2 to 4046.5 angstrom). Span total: 48.4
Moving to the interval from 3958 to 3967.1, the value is 45.8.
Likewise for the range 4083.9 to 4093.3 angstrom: 48.1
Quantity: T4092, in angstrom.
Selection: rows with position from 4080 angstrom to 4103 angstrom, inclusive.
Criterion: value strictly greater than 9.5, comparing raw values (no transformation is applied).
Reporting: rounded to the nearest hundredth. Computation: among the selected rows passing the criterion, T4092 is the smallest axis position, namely 4082.97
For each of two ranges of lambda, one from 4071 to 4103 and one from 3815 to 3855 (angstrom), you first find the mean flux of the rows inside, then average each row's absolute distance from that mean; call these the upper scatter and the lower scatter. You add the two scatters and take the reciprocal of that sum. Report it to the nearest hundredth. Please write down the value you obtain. 0.62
